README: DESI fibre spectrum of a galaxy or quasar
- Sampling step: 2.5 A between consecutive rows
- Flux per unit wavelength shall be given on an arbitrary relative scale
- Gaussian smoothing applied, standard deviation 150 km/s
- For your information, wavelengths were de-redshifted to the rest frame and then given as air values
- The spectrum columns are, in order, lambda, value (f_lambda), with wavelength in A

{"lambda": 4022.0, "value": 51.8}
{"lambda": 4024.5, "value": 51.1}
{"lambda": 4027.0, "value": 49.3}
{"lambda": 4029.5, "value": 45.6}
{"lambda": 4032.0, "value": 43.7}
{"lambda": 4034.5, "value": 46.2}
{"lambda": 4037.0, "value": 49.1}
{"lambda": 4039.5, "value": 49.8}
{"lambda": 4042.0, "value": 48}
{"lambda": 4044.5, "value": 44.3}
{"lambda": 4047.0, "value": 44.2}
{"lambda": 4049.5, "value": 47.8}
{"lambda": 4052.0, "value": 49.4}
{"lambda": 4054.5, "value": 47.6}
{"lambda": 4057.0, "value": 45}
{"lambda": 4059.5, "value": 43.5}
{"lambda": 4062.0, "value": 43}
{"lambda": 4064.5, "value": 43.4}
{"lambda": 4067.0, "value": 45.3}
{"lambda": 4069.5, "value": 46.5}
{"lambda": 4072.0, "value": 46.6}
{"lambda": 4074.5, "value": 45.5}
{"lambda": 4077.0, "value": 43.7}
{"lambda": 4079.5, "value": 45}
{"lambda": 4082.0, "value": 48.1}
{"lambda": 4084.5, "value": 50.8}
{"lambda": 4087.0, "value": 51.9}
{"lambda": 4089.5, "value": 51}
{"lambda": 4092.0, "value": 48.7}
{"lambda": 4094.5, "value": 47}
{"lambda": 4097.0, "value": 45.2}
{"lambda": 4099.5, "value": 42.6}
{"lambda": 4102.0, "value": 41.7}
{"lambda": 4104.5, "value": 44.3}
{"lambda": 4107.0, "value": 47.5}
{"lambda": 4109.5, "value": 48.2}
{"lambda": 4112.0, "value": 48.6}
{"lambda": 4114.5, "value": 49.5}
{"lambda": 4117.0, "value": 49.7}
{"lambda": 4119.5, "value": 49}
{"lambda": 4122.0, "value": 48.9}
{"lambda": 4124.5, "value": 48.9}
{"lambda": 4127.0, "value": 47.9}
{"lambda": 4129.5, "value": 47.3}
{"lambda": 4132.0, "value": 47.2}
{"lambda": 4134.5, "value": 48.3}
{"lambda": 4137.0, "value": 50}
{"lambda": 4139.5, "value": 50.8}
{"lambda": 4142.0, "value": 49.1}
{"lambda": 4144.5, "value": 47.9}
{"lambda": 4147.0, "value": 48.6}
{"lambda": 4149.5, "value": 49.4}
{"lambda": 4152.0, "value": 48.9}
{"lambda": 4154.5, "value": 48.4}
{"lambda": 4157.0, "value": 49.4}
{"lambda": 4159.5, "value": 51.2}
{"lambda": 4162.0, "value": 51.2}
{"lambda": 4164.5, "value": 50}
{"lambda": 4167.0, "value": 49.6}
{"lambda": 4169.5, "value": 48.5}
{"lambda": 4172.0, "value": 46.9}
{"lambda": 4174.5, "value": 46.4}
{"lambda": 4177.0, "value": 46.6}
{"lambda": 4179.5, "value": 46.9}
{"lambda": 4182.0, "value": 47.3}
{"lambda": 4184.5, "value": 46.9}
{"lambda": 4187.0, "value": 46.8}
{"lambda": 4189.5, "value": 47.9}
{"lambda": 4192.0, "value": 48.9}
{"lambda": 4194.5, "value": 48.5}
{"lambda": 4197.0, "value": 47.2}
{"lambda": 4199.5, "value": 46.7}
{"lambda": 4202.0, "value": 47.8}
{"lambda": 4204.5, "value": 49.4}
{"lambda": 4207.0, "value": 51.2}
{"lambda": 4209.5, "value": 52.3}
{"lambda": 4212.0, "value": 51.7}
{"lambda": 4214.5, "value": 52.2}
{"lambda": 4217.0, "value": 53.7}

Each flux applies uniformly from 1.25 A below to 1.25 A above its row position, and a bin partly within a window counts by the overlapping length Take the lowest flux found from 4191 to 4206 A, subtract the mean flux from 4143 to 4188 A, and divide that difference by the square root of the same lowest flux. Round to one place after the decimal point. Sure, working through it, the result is -0.2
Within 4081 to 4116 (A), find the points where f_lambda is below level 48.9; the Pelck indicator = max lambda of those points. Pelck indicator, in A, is 4112.0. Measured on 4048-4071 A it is 4069.5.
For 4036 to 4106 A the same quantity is 4104.5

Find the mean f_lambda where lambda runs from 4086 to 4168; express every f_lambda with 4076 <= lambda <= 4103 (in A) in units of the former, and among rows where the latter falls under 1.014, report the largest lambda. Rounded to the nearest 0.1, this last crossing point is 4102.0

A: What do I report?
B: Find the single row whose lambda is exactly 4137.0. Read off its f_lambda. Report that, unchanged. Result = 50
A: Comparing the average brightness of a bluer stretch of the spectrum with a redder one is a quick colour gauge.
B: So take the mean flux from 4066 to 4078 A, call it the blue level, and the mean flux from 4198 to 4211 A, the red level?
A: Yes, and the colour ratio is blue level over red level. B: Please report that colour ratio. 0.92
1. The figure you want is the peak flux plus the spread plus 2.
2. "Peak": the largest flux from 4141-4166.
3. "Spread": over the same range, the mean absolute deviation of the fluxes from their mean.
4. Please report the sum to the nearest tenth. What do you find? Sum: 54.0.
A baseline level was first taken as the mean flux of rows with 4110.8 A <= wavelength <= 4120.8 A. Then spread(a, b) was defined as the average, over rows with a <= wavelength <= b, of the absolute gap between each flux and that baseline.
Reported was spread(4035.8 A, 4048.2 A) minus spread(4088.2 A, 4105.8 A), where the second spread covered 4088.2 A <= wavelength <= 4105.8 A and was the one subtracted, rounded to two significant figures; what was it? -1.6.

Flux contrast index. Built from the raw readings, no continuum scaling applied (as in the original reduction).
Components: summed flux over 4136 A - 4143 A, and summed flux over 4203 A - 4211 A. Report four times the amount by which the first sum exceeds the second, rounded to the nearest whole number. -12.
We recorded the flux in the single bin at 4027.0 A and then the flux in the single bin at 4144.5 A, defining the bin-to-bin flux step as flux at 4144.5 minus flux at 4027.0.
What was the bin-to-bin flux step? -1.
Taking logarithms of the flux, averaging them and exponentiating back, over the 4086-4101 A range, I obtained 47.6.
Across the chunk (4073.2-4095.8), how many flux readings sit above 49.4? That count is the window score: 3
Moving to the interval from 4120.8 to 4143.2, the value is 2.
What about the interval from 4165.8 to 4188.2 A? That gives 1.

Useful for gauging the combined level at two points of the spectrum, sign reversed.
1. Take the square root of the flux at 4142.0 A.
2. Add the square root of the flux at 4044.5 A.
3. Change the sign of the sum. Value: -13.7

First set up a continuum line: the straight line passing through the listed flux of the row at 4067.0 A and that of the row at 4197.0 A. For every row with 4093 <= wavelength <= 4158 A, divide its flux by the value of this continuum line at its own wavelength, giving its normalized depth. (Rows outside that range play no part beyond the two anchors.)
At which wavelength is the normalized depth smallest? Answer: 4102.0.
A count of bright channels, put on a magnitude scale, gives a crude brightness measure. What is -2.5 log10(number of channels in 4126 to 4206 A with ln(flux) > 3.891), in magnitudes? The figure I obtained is -2.5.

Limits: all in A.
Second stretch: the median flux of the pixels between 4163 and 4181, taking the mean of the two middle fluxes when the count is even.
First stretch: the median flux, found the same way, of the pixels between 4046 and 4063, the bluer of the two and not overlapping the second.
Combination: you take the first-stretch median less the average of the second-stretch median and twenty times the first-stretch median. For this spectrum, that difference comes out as -428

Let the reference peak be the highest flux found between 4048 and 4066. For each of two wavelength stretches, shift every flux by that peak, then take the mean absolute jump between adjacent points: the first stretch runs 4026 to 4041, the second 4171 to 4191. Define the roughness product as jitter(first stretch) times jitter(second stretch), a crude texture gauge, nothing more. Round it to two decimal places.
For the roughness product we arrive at 1.00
